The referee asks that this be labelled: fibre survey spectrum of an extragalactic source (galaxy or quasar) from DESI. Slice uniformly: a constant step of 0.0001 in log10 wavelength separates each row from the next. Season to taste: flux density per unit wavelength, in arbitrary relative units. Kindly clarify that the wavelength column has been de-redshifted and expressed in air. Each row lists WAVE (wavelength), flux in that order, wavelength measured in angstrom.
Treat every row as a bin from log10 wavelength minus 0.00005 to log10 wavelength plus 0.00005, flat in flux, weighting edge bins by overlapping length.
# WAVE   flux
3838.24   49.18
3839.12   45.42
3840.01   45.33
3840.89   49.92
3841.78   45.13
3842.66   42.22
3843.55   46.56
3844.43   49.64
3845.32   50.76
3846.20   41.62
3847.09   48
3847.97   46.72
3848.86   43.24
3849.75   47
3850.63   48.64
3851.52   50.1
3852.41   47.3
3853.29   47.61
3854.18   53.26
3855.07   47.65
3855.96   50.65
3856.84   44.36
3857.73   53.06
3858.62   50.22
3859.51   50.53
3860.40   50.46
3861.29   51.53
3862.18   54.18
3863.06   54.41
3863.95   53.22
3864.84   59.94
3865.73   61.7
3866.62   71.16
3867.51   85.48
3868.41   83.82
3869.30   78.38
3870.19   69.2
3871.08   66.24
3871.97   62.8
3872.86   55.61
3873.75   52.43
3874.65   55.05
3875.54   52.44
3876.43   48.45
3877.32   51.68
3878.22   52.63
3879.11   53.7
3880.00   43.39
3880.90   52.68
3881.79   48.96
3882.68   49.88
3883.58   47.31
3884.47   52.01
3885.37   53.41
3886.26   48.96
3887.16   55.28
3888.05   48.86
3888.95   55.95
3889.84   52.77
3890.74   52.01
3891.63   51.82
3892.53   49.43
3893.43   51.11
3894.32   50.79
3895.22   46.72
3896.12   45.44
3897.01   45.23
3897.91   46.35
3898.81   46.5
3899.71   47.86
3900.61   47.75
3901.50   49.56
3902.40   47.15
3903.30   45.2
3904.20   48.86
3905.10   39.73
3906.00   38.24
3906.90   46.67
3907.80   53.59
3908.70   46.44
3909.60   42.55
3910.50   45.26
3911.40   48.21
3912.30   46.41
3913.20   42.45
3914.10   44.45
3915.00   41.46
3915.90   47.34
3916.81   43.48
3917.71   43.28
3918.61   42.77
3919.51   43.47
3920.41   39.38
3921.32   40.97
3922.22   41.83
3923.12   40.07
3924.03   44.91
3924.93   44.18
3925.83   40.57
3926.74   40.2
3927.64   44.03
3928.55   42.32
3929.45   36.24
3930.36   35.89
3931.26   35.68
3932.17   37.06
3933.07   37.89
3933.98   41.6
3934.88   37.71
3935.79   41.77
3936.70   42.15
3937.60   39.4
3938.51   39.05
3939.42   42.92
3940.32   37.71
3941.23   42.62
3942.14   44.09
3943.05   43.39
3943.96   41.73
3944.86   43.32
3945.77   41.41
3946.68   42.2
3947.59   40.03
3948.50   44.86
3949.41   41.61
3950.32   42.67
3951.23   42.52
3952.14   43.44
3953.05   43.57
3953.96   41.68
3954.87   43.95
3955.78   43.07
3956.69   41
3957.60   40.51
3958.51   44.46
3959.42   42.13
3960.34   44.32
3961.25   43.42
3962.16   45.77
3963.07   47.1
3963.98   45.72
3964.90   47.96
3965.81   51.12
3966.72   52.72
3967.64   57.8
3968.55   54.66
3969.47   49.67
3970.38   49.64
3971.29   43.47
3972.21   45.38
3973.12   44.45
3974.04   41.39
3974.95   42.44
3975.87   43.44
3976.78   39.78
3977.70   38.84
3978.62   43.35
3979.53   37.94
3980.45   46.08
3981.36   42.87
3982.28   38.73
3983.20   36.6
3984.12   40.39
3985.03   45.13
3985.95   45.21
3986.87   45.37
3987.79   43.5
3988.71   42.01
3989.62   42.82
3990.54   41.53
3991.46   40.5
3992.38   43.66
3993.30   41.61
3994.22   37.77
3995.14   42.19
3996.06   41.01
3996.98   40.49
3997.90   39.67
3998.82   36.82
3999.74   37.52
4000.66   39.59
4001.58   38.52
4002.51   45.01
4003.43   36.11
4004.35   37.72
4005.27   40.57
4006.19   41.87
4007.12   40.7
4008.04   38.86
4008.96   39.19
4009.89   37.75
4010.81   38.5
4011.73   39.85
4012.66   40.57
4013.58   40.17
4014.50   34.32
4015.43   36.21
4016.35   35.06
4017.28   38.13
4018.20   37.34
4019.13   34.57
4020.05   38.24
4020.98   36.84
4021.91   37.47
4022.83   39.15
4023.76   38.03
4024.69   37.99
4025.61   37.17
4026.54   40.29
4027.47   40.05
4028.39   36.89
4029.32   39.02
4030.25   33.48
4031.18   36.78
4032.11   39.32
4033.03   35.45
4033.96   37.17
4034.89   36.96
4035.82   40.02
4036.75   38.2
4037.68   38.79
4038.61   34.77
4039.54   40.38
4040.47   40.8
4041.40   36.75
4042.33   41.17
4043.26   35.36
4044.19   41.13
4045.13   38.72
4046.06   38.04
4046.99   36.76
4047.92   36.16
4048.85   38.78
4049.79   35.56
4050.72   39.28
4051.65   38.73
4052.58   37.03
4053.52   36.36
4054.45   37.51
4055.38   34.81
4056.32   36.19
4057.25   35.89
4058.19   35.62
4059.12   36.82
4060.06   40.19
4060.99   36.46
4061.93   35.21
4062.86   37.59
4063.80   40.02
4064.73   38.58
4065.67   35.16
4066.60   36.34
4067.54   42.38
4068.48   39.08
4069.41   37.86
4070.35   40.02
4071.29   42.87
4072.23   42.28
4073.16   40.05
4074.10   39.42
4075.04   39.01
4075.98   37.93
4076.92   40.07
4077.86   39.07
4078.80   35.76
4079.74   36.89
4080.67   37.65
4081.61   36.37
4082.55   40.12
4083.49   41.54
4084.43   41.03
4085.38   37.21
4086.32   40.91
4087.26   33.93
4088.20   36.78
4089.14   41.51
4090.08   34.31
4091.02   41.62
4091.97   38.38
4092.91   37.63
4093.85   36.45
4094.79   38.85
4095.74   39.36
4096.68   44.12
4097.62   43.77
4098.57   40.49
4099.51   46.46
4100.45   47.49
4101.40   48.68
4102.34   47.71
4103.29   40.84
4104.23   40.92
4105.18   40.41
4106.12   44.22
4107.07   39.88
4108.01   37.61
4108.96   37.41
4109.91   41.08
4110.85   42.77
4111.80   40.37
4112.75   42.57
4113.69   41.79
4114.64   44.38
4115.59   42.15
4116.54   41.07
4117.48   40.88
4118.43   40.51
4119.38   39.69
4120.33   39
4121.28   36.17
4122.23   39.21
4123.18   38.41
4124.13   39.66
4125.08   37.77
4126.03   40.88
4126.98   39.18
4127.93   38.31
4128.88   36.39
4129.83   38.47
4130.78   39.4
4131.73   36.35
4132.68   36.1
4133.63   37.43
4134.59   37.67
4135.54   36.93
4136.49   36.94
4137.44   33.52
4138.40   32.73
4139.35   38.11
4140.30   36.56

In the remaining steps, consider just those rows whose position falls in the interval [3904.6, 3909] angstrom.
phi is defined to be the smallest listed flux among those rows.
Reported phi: 38.24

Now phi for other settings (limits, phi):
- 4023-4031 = 33.48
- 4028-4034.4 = 33.48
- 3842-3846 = 42.22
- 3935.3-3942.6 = 37.71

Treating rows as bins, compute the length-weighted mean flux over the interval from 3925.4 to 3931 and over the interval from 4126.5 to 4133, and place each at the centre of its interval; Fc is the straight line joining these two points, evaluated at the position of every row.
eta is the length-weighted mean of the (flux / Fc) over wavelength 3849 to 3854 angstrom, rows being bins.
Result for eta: 1.19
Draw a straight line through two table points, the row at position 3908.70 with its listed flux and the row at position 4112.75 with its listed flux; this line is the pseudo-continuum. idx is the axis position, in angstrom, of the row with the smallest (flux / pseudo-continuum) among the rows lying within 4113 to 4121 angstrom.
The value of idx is 4120.33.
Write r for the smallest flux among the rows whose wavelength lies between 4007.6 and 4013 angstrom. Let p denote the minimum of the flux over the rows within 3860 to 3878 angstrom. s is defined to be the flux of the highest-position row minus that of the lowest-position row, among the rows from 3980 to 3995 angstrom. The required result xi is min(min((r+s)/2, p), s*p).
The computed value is -403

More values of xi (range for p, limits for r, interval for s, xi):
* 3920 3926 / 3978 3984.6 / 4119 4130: -48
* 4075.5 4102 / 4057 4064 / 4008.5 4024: -39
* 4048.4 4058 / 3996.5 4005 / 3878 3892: -28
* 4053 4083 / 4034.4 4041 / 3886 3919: -215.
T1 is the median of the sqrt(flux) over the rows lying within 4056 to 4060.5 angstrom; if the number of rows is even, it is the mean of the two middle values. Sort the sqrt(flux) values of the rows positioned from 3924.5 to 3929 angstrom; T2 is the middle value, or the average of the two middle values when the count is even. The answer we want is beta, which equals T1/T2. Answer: 0.92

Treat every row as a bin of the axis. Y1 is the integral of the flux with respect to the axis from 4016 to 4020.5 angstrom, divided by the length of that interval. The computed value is 37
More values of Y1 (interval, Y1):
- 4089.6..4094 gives 38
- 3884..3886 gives 52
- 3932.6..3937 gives 40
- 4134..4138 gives 36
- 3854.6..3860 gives 49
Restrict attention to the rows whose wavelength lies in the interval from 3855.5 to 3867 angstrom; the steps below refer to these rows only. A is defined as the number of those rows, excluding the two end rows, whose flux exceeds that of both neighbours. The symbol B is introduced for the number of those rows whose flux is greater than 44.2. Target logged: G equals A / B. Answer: 0.23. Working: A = 3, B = 13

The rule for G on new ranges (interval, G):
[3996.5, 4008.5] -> 3.00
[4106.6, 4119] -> 3.00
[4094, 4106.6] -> 0.60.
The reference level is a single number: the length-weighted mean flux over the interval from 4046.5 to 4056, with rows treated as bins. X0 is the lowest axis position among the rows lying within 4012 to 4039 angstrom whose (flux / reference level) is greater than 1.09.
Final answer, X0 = 4012.66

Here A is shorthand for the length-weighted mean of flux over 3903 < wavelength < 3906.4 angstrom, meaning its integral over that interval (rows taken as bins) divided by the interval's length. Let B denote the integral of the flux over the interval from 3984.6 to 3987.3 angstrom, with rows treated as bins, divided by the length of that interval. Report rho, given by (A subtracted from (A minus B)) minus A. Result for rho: -88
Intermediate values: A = 43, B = 45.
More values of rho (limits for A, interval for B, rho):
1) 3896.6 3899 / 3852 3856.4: -95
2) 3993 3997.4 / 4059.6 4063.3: -78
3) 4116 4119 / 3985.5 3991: -84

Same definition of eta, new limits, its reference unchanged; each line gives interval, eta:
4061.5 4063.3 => 0.95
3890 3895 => 1.27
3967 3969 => 1.42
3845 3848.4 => 1.15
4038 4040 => 0.97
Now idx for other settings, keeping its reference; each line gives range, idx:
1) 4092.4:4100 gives 4093.85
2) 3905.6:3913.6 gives 3906.00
